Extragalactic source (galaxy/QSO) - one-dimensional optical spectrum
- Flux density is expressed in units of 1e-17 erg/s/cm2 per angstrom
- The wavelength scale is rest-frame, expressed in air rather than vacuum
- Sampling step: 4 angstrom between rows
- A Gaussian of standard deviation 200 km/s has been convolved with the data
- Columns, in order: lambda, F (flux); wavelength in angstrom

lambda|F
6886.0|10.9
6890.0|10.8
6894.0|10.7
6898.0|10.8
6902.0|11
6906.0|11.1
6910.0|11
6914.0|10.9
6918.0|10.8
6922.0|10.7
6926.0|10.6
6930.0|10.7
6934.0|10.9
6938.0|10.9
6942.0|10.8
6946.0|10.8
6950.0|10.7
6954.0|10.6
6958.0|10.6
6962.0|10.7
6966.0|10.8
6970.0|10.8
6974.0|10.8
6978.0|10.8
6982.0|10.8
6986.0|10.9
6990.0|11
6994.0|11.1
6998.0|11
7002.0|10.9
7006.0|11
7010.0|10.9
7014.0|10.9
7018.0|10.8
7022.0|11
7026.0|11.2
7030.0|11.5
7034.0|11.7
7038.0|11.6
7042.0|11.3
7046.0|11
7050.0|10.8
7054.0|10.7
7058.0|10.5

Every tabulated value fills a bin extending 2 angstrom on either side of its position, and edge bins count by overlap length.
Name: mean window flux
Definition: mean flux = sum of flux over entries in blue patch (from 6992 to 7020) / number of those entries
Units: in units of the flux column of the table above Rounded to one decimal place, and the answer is 10.9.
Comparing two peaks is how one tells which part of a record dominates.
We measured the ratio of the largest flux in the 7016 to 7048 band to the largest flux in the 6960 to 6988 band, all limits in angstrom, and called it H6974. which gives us 1.07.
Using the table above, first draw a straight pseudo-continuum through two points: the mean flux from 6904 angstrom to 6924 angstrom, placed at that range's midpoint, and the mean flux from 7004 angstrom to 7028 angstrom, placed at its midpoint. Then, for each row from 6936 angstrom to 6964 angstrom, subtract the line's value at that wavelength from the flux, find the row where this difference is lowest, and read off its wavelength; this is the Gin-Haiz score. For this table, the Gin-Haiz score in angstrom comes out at 6958.0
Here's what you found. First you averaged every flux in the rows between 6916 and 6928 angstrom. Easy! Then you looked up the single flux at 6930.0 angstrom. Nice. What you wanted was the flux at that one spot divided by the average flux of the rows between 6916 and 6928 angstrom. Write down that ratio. 1.00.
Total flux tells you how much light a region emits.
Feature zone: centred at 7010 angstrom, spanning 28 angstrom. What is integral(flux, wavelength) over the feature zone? 306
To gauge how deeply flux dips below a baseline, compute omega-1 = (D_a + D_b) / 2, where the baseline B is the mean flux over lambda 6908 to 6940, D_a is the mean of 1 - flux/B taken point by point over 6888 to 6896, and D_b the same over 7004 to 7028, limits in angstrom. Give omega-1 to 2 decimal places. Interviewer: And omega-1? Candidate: 0.00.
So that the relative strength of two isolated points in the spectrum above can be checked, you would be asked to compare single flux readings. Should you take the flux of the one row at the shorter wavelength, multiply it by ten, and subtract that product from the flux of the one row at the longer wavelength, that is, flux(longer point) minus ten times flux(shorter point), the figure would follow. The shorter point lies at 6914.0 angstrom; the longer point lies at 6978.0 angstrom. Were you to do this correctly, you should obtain -98.2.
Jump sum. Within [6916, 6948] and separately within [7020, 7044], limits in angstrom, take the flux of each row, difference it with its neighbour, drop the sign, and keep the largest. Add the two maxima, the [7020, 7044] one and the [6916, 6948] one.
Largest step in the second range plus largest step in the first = 0.50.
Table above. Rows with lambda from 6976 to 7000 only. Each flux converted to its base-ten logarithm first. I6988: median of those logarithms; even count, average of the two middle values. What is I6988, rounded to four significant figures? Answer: 1.039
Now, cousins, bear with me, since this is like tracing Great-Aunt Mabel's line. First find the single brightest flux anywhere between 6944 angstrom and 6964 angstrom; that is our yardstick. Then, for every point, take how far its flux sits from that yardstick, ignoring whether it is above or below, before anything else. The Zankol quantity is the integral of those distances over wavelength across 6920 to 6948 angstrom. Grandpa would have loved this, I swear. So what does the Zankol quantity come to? 2.4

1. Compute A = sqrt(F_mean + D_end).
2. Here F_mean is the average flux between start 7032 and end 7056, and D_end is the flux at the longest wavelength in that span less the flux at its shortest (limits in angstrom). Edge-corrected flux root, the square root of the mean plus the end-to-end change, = 3.19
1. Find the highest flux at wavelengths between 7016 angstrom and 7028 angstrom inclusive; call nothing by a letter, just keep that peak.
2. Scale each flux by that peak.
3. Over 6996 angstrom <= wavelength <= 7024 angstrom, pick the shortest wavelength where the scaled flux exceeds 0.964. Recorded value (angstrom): 6998.0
